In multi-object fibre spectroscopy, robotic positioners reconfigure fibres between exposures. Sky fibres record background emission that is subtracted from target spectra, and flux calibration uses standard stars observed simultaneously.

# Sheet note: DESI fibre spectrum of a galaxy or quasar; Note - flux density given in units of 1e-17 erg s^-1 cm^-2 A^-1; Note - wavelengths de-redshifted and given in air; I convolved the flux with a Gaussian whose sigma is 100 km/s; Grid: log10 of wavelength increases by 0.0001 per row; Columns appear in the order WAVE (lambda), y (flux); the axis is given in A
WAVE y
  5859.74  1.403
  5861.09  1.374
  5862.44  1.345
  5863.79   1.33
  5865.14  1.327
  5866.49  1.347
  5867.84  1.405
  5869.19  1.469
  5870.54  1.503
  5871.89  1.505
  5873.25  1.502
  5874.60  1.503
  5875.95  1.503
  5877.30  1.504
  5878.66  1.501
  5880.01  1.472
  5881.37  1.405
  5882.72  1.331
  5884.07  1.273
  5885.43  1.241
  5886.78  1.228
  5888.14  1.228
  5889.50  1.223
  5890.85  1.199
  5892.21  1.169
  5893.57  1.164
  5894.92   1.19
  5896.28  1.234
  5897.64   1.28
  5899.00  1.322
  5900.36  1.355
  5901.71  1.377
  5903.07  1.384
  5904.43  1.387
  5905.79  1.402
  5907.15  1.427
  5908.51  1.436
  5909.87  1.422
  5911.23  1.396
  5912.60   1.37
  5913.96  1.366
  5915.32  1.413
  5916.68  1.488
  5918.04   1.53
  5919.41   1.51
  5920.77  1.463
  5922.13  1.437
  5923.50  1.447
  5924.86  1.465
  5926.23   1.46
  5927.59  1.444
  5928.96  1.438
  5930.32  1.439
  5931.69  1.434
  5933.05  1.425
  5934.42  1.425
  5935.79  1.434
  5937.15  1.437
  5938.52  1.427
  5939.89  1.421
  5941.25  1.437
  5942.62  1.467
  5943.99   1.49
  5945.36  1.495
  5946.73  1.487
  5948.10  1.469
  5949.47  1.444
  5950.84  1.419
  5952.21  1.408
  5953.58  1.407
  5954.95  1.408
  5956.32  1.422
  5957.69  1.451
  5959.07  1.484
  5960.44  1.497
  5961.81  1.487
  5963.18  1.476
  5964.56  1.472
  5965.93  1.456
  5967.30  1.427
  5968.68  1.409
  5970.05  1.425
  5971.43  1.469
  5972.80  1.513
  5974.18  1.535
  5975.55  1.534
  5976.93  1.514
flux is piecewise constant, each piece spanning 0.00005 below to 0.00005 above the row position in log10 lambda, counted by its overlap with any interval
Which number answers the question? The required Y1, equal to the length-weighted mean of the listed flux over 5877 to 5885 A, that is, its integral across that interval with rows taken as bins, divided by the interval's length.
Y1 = 1.40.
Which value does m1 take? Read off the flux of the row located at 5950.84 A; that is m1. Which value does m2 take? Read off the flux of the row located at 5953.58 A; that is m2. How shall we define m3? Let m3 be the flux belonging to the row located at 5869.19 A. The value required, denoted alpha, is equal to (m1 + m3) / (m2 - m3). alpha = -47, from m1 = 1.419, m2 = 1.407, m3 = 1.469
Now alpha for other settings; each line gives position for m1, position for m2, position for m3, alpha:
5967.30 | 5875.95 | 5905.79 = 28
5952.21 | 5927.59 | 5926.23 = -179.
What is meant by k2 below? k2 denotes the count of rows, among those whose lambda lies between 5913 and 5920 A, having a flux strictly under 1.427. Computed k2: 2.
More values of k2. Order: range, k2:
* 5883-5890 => 5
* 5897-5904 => 5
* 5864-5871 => 3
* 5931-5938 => 2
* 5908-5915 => 4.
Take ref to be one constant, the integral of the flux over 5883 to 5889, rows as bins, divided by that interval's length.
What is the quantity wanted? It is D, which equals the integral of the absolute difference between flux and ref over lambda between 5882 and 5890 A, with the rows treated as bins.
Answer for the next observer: 0.2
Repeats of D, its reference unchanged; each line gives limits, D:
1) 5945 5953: 1.6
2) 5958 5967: 2.1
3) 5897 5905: 0.8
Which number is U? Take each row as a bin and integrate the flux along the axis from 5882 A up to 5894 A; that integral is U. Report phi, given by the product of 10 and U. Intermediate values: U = 14.8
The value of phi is 148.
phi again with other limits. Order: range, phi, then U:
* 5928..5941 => 186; 18.6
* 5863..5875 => 172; 17.2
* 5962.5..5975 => 183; 18.3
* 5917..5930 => 191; 19.1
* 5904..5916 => 168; 16.8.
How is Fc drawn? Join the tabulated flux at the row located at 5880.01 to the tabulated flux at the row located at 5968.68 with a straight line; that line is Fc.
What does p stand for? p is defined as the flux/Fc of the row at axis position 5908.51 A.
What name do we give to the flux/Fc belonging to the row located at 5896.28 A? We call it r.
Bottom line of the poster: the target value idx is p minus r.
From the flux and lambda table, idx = 0.14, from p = 0.99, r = 0.84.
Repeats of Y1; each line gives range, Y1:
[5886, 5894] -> 1.20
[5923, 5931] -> 1.45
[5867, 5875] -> 1.48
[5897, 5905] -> 1.35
